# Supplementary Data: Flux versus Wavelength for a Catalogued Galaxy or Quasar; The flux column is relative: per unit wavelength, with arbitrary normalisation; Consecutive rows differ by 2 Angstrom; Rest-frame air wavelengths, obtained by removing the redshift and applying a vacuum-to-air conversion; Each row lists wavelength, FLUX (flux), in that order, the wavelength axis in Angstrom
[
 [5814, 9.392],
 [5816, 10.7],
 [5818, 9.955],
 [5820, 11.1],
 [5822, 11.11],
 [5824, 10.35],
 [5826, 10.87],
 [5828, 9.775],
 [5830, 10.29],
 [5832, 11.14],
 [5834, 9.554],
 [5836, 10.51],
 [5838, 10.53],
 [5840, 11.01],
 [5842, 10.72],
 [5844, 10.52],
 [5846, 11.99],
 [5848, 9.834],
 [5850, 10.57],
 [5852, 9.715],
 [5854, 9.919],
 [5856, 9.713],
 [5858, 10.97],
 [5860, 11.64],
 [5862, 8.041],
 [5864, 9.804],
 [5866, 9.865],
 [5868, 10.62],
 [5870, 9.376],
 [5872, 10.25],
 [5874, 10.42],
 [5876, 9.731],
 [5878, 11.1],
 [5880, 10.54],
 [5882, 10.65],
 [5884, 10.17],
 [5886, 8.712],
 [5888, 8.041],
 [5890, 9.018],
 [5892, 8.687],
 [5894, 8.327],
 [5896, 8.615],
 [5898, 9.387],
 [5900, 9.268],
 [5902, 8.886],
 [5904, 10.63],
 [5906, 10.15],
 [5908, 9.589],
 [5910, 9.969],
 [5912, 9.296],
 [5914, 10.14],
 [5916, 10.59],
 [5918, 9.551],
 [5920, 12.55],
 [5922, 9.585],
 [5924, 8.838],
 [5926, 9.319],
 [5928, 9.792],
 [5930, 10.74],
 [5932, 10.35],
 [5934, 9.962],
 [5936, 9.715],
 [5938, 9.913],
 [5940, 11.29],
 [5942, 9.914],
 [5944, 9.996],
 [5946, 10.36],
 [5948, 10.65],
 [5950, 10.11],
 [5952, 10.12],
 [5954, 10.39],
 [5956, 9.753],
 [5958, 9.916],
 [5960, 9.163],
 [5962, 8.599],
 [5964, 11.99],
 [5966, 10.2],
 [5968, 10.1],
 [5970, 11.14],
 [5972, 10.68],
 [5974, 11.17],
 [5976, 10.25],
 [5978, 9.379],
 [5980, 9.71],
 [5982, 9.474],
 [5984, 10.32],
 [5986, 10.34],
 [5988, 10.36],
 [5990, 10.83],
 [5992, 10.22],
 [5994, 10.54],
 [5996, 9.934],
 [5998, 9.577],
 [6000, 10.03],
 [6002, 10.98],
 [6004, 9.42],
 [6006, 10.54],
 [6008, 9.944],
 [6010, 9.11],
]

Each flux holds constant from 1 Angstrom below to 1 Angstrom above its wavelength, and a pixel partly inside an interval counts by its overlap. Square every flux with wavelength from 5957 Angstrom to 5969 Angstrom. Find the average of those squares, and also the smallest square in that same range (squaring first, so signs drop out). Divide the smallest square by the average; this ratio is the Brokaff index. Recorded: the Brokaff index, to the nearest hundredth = 0.73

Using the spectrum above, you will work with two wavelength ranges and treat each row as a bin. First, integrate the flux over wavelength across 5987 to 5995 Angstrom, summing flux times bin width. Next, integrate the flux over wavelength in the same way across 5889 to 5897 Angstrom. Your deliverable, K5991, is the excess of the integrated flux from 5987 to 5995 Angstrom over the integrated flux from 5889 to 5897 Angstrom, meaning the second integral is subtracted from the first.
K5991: 15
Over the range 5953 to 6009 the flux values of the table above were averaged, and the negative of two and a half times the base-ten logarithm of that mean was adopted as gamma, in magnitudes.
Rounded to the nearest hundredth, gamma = -2.52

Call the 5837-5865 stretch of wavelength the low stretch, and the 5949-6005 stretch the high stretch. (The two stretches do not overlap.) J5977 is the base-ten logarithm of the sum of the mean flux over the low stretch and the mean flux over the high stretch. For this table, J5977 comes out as 1.31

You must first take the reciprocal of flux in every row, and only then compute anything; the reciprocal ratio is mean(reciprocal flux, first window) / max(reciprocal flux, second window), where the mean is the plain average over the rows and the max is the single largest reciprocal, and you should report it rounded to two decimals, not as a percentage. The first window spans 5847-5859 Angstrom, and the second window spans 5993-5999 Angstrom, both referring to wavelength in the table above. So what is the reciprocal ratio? 0.95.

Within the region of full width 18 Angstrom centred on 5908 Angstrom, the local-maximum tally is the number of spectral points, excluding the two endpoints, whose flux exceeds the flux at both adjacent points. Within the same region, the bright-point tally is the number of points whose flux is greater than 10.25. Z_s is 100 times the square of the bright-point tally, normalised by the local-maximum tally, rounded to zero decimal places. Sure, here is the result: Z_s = 200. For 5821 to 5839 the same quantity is 2450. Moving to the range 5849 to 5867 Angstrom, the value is 450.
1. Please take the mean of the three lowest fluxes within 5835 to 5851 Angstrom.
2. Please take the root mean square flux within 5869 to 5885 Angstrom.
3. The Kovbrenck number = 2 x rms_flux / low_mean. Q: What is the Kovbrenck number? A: 2.00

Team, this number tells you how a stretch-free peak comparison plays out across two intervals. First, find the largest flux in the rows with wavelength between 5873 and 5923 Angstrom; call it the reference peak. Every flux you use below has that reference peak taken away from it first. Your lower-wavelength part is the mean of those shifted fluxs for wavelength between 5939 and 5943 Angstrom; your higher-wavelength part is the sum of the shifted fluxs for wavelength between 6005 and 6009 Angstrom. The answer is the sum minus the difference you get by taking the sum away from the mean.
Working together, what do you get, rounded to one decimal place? -7.3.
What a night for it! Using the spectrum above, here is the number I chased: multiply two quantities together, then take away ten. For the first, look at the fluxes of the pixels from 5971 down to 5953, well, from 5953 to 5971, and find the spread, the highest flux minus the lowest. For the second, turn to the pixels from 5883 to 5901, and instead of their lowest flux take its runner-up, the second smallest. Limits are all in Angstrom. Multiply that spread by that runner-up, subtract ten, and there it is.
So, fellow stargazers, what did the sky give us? 18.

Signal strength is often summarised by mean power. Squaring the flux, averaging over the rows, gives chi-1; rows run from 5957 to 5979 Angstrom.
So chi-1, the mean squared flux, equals 106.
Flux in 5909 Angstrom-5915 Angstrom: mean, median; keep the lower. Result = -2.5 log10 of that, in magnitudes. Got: -2.48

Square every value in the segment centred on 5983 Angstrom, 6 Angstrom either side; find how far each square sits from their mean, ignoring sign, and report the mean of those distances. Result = 8.1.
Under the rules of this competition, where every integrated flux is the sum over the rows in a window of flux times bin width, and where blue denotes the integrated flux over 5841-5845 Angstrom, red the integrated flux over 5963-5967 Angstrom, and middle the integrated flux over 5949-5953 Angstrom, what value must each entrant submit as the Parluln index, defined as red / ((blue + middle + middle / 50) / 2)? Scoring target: 1.06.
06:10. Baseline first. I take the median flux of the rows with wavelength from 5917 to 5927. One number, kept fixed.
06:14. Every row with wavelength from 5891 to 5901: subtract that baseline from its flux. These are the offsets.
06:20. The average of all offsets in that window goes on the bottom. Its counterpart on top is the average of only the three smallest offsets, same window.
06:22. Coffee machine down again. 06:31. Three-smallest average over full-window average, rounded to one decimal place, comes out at 1.5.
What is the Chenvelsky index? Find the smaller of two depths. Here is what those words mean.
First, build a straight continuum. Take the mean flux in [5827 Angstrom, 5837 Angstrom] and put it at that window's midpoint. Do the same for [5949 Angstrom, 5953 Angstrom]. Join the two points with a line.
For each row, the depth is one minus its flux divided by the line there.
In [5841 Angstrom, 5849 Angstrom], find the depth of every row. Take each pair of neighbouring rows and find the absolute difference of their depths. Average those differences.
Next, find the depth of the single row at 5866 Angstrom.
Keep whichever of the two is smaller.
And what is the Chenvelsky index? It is 0.034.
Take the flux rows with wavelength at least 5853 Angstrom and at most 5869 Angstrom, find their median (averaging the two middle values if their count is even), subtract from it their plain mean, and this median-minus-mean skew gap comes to -0.18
